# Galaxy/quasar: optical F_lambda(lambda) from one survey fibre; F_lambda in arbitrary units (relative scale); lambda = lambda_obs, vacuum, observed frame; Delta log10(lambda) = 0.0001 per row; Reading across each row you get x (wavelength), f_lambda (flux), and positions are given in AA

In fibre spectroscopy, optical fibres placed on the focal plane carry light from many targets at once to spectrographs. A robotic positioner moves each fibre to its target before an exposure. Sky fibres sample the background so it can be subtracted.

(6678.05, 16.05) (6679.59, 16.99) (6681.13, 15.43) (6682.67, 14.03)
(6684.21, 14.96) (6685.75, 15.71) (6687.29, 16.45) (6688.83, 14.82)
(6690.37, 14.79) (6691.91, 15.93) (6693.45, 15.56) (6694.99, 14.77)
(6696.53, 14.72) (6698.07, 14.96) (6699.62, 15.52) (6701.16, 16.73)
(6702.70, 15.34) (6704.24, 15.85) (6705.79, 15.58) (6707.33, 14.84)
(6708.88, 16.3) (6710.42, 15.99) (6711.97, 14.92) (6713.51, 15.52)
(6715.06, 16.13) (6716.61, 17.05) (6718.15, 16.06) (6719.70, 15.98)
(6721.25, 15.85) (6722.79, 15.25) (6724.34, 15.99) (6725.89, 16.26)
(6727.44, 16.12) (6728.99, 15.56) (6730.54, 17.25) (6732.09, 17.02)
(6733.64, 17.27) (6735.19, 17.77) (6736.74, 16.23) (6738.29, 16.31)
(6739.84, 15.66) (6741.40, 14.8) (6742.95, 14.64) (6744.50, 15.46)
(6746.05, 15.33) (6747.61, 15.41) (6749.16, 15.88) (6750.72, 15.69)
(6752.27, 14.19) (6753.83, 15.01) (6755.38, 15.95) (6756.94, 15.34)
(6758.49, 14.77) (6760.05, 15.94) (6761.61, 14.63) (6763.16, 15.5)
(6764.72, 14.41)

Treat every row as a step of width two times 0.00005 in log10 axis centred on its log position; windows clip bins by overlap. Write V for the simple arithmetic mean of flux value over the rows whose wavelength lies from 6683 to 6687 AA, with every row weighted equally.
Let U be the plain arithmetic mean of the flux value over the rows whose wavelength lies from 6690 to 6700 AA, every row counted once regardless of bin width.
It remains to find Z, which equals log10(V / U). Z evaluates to 0.004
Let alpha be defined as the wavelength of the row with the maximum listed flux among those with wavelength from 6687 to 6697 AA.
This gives 6687.29 AA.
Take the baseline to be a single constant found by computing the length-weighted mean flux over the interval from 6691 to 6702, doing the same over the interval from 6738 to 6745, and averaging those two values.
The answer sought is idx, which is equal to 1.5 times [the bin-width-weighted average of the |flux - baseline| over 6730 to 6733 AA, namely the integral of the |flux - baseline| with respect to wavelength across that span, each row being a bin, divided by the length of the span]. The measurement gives 2.6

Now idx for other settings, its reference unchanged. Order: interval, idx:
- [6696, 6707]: 0.7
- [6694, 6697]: 0.9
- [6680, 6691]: 1.0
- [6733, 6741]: 1.8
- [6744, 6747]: 0.1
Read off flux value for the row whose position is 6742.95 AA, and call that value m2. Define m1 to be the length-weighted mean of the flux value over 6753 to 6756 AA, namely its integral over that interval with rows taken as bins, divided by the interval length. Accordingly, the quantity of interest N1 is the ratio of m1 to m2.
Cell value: 1.05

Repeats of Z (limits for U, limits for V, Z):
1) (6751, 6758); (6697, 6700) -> 0.003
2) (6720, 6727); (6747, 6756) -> -0.013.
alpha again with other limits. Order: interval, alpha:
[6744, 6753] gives 6749.16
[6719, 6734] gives 6733.64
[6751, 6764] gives 6755.38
